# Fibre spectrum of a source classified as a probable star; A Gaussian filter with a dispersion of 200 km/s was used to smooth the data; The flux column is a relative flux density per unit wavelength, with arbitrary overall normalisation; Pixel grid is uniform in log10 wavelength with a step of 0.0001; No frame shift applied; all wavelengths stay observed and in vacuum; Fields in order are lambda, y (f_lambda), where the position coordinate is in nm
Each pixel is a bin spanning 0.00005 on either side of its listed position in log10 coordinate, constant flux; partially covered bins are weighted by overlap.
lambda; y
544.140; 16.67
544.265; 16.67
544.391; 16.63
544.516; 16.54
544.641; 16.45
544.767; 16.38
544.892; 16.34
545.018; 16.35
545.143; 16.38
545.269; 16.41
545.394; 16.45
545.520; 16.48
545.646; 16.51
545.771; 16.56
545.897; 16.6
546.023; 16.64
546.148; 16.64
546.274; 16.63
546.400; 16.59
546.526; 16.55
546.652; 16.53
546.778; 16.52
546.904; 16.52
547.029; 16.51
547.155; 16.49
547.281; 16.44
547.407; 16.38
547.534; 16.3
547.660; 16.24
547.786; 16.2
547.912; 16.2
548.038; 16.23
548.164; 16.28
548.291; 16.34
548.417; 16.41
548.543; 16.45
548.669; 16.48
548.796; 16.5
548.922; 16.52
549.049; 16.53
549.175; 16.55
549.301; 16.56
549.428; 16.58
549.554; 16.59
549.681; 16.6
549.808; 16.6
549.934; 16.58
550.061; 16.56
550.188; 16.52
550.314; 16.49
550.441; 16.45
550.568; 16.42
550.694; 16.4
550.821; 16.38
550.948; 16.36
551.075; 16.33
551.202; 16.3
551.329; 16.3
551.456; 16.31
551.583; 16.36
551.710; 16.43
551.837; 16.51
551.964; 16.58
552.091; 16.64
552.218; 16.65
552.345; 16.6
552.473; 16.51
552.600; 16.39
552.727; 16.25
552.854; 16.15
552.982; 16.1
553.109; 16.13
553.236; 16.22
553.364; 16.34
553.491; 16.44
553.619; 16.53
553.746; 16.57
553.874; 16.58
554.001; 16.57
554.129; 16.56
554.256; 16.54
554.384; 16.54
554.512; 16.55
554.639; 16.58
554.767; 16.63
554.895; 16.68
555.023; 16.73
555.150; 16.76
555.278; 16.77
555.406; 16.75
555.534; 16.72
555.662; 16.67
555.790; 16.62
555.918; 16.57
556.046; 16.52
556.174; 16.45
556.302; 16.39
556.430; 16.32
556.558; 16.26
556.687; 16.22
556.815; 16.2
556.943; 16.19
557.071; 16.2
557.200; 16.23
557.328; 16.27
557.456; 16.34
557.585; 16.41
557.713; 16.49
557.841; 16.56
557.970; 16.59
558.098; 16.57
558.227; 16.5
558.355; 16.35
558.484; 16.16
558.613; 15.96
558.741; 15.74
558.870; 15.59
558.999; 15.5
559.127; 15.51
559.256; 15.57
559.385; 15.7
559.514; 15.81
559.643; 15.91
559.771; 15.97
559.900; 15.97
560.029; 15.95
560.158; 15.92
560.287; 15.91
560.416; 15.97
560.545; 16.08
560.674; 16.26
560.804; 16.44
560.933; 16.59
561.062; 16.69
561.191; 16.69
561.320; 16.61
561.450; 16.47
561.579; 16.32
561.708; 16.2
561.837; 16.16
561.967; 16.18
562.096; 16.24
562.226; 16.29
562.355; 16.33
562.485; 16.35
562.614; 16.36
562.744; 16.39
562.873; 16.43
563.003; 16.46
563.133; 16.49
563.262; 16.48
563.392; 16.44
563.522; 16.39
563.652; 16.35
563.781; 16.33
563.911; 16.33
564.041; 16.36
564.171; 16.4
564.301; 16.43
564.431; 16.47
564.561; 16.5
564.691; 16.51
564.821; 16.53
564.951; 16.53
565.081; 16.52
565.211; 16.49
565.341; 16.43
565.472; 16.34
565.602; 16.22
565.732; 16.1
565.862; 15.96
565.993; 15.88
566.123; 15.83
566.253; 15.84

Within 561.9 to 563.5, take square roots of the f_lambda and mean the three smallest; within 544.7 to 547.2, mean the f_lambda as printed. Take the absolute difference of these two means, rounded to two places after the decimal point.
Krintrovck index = 12.47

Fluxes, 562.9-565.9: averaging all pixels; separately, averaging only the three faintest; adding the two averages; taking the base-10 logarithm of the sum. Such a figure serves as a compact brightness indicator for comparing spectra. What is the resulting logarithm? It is 1.51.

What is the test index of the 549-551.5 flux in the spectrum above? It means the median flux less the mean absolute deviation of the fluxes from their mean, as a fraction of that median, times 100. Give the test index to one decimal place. 99.4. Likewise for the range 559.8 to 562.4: 98.7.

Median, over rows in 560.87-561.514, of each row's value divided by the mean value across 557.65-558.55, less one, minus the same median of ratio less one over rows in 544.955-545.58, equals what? 0.012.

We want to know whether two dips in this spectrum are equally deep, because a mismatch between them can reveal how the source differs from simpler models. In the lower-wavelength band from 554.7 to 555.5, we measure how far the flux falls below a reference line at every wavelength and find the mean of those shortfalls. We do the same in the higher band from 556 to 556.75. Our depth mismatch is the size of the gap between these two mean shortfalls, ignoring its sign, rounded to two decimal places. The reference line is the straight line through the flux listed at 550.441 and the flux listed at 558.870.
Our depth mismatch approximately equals 0.23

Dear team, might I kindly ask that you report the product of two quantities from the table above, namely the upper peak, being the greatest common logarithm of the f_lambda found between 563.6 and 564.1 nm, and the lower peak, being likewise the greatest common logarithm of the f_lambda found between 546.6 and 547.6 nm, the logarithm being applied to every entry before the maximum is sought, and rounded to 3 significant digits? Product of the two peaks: 1.48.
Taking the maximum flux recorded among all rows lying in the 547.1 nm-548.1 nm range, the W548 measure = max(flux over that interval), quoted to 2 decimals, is 16.49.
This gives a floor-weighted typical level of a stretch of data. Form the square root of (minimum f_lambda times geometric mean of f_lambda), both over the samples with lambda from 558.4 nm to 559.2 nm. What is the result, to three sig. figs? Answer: 15.6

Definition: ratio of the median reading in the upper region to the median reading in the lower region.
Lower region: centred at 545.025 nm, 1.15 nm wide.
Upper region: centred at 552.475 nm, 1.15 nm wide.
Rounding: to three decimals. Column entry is 1.006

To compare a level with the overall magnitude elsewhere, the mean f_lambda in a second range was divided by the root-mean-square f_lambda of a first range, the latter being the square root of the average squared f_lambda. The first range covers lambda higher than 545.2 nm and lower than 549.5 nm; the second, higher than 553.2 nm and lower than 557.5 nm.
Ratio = 1.001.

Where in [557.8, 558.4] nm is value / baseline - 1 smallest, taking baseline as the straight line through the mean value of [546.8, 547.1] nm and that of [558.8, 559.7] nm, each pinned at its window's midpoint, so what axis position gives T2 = 558.355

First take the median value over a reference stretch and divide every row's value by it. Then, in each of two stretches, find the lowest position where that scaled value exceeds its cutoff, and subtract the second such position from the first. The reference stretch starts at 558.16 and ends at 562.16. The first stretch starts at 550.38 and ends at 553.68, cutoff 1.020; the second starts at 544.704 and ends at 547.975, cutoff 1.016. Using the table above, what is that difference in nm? 5.67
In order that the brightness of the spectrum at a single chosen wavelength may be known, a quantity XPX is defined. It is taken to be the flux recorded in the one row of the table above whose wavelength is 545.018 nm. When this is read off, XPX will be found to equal 16.35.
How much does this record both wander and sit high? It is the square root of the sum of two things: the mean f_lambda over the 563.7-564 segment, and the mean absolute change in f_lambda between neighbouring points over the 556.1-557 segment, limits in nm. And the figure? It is 4.05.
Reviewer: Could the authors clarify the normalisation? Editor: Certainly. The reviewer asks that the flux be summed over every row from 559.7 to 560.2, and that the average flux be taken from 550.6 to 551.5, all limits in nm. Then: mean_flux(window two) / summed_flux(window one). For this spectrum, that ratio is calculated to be 0.256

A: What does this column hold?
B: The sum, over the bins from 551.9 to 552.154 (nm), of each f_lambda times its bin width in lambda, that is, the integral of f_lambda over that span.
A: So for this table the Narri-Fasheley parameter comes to 4.22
